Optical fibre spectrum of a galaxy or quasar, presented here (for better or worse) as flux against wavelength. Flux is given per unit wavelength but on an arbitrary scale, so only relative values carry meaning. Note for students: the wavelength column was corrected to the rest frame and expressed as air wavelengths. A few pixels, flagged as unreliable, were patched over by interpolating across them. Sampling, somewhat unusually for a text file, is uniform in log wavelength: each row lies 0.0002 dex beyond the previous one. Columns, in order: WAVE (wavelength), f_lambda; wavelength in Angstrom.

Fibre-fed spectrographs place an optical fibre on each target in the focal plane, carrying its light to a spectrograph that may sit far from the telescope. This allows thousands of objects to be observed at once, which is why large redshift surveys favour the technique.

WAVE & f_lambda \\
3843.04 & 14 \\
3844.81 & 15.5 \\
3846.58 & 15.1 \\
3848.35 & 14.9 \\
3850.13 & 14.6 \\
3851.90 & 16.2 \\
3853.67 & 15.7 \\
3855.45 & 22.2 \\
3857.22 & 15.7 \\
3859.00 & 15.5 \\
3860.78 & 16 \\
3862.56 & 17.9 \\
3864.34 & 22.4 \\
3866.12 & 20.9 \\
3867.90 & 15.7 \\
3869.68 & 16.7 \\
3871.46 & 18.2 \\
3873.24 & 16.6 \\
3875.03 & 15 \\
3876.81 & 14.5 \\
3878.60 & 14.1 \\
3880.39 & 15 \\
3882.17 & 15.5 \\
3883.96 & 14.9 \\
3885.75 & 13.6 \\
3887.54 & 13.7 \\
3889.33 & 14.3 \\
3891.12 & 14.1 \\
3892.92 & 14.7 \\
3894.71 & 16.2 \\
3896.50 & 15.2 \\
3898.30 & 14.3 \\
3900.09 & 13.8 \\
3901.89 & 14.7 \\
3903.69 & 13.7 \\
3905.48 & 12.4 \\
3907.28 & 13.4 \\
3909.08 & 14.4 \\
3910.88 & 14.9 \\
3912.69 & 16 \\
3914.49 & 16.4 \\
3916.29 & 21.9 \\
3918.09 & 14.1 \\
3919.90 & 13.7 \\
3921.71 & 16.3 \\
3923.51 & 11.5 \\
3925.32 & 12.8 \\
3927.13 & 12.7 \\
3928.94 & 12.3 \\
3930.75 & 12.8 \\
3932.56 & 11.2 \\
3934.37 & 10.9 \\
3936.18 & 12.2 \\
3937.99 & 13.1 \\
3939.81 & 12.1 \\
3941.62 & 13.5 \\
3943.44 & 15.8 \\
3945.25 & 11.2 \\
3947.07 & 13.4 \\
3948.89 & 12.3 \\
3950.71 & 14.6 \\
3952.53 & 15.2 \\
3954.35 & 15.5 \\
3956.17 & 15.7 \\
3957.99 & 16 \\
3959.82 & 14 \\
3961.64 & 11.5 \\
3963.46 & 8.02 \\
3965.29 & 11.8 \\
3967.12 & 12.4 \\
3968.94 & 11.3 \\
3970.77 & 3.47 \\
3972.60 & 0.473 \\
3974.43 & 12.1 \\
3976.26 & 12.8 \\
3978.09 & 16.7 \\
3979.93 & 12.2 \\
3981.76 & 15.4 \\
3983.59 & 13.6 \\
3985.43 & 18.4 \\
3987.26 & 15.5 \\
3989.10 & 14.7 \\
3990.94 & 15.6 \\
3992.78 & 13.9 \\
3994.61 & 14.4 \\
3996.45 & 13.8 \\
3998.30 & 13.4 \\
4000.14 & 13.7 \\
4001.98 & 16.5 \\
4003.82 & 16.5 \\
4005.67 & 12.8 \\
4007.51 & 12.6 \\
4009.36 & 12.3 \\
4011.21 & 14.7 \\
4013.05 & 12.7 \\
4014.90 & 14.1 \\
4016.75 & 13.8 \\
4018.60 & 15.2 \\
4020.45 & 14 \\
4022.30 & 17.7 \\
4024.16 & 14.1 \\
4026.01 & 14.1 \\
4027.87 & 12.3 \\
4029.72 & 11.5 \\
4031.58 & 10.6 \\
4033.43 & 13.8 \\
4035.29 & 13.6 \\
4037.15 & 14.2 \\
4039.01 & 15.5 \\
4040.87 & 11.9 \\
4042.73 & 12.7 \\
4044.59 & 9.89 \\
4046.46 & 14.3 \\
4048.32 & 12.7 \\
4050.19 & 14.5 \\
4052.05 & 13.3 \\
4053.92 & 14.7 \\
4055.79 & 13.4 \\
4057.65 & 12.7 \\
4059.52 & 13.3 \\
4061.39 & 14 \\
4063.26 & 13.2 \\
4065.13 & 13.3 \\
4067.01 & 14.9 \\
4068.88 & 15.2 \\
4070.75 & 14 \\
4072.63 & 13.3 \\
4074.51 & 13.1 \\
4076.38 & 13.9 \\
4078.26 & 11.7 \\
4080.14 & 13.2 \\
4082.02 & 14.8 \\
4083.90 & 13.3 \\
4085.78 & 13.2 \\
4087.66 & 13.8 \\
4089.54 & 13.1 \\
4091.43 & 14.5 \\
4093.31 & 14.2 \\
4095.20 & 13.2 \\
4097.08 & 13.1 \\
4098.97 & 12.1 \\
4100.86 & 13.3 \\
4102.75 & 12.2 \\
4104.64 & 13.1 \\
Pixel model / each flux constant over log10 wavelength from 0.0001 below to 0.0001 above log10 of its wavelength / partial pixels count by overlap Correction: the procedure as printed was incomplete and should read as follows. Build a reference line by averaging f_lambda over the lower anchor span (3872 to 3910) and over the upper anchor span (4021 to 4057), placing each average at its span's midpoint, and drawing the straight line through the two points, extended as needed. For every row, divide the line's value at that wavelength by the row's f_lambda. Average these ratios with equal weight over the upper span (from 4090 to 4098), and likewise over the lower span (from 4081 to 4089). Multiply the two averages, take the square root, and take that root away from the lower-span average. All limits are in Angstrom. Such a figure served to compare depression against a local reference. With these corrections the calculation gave 0.002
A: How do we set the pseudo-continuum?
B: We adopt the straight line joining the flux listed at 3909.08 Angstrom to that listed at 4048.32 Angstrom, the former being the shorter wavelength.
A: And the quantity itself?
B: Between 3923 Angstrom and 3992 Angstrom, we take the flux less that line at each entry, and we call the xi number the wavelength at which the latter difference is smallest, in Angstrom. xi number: 3972.60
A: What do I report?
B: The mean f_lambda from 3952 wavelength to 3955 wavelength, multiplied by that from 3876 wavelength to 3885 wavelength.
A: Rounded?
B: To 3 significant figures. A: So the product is 227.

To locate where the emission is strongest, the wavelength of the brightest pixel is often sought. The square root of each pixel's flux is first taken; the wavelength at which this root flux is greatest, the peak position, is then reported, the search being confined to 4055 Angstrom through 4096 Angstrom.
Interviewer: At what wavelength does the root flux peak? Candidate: 4068.88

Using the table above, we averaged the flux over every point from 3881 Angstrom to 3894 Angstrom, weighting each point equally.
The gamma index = 14.4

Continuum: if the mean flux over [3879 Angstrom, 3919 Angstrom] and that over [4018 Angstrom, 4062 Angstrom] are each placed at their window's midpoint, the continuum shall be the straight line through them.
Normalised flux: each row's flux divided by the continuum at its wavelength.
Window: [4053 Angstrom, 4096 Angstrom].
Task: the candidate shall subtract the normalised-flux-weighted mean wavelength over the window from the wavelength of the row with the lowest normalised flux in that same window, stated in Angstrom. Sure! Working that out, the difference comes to 3.7 Angstrom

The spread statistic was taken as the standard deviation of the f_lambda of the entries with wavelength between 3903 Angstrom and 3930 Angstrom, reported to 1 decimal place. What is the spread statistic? 2.5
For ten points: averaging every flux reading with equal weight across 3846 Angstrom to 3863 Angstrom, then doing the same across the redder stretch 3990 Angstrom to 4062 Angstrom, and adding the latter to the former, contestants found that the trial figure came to 30.1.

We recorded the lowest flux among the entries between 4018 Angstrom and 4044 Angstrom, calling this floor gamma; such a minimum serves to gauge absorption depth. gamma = 10.6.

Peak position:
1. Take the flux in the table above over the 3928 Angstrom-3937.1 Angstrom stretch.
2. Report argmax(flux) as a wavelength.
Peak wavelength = 3930.75 Angstrom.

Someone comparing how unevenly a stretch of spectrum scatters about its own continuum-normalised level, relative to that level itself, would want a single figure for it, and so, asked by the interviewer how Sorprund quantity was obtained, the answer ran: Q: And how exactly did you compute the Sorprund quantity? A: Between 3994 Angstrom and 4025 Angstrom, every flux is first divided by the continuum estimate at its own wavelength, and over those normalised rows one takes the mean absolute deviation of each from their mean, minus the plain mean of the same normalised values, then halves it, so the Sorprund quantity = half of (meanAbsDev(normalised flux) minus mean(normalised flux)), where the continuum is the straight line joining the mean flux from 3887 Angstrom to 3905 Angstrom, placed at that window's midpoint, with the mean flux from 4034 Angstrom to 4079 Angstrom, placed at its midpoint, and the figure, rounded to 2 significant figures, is -0.48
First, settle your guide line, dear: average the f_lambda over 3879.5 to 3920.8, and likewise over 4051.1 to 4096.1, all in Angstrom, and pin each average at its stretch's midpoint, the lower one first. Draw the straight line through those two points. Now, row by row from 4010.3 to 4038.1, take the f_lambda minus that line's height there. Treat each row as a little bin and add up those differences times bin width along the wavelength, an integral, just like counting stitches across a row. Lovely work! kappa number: -6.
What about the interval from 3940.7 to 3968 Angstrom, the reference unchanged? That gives -29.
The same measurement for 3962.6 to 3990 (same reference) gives -65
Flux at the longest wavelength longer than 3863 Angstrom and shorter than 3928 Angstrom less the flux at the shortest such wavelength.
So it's -10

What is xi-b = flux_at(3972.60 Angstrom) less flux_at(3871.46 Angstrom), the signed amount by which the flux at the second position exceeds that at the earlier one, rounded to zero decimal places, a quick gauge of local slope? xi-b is -18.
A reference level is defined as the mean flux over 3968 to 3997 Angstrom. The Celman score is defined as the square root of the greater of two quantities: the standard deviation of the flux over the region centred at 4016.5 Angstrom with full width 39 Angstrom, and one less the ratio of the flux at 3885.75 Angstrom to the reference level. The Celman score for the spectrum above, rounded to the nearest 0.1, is 1.3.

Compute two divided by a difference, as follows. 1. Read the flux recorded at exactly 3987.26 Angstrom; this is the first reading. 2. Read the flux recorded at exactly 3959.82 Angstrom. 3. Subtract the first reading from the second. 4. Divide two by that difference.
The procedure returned -1.3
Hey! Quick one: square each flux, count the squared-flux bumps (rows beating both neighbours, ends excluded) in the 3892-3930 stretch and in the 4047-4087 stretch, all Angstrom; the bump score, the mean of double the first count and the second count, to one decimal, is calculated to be 8.0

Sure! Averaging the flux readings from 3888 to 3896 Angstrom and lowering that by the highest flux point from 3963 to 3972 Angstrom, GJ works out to 2.4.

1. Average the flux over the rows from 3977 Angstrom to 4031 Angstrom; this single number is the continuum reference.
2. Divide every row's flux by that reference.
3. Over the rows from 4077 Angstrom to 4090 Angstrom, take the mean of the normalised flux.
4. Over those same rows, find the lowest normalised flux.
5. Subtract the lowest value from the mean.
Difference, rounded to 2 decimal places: 0.11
